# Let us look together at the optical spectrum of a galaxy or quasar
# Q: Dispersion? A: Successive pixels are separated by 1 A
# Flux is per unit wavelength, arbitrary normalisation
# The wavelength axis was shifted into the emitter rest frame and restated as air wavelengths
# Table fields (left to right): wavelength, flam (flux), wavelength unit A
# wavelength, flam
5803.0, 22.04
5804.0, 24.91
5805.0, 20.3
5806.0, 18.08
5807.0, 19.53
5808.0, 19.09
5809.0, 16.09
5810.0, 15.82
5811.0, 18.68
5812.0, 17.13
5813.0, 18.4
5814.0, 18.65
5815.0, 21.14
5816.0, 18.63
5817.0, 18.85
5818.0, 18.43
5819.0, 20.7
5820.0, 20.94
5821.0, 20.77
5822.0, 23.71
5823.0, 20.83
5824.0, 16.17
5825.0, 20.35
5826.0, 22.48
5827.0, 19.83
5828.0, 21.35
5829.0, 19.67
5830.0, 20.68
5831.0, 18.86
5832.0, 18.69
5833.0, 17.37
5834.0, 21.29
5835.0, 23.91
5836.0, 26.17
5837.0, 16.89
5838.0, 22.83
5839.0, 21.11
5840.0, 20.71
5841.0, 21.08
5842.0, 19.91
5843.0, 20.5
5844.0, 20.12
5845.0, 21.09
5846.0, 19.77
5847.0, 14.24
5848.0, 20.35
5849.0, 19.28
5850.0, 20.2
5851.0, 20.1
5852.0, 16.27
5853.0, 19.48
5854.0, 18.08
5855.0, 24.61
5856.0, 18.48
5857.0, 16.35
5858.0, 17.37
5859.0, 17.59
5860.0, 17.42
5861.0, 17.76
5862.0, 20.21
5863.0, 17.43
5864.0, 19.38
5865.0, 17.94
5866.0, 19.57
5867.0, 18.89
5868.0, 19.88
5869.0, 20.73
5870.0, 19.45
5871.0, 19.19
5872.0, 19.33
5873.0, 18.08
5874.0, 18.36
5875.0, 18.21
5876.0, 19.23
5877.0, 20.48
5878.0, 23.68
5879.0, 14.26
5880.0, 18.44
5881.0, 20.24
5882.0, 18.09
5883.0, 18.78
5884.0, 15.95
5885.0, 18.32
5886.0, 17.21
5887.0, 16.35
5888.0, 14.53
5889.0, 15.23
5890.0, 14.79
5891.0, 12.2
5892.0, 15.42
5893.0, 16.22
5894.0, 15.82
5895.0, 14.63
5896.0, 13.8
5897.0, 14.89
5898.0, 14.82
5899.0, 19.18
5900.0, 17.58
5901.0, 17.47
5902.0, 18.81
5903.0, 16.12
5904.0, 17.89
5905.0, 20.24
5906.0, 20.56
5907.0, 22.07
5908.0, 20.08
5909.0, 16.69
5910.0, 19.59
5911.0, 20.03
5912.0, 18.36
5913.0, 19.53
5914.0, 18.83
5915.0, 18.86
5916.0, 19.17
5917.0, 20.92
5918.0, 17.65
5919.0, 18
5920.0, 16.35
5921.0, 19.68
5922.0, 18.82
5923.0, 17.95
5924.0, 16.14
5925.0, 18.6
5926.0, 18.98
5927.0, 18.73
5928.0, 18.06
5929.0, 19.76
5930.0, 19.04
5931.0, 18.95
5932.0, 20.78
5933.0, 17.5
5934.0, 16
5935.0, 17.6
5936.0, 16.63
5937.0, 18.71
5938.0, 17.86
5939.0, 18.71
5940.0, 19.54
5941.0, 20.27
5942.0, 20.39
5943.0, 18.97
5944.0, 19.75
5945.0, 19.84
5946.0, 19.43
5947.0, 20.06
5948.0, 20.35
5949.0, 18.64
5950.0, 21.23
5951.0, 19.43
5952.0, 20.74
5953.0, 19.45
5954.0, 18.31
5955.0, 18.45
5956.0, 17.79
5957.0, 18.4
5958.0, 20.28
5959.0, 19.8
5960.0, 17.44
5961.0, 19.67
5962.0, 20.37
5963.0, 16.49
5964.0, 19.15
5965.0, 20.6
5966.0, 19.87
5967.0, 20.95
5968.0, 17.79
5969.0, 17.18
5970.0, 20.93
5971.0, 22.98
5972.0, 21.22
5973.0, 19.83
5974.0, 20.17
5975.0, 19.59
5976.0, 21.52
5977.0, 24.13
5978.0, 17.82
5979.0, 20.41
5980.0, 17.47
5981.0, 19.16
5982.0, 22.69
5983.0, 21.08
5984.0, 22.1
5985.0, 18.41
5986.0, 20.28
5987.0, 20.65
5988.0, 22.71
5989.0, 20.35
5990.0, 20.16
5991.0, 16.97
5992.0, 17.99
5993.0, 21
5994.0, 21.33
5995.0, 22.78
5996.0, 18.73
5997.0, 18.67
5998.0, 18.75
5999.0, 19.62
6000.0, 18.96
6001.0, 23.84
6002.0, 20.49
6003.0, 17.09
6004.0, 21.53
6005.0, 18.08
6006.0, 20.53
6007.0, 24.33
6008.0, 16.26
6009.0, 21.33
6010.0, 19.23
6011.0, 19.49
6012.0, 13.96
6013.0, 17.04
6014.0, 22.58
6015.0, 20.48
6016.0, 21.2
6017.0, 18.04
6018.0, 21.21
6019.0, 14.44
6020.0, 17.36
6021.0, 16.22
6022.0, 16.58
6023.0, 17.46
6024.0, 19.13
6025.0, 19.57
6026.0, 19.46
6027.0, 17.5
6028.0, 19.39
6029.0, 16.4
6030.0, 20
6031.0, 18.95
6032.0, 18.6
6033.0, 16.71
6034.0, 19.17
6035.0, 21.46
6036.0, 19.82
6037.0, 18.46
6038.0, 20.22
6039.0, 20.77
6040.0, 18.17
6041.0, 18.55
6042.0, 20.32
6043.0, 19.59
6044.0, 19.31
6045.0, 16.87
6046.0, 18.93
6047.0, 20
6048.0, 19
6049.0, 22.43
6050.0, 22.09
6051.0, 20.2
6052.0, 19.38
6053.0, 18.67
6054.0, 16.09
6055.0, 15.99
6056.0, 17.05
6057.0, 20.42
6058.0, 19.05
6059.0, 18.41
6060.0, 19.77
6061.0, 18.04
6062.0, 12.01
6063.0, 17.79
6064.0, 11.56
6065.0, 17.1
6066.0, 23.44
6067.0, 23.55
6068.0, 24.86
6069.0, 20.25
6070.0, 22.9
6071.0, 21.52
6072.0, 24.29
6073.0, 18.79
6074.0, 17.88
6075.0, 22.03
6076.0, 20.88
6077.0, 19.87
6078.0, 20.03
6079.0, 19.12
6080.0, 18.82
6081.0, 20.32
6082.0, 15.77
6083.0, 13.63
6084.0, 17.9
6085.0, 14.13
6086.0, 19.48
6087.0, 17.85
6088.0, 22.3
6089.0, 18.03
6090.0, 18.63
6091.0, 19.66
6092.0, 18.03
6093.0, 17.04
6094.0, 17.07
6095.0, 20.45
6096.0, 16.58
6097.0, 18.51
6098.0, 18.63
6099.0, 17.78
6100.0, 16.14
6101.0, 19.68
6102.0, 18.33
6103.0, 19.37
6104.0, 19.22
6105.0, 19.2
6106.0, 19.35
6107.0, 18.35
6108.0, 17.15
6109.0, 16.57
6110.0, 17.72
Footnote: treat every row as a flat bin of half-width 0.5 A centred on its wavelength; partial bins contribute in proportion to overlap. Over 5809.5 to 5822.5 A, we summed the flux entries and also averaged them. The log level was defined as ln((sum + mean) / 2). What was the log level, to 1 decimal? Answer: 4.9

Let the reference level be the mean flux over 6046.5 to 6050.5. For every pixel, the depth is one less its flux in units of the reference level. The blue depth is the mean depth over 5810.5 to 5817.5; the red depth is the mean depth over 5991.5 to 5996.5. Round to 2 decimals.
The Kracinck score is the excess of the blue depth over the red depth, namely 0.08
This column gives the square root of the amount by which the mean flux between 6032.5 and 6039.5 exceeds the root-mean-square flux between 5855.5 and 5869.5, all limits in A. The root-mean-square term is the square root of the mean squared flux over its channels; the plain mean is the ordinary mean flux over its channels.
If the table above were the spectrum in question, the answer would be 1.0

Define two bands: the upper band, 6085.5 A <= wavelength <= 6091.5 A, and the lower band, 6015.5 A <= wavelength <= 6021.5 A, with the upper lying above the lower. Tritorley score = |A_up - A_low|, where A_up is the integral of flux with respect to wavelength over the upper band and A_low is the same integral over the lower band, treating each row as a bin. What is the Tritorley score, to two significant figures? 7.5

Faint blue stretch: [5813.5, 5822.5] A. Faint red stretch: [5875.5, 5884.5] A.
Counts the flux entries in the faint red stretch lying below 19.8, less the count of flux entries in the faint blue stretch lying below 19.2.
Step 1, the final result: 2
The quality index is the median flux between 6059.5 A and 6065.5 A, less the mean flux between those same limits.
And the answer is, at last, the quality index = 1.4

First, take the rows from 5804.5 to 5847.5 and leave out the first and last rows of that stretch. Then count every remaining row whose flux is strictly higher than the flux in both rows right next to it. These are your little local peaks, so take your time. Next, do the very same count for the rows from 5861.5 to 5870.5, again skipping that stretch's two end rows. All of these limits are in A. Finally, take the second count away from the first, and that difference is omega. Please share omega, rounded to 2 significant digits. 11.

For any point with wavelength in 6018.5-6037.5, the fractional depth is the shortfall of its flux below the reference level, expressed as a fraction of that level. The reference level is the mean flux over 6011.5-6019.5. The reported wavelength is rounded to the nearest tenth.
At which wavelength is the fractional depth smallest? 6035.0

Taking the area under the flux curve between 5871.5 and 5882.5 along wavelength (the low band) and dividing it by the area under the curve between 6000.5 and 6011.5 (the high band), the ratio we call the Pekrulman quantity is 0.94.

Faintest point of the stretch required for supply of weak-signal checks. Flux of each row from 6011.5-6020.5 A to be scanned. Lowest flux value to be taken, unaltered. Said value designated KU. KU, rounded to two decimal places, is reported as 13.96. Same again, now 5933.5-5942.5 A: 16.00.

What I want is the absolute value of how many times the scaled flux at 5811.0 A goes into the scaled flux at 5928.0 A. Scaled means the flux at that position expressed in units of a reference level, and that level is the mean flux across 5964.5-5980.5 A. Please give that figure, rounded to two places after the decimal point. 0.97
